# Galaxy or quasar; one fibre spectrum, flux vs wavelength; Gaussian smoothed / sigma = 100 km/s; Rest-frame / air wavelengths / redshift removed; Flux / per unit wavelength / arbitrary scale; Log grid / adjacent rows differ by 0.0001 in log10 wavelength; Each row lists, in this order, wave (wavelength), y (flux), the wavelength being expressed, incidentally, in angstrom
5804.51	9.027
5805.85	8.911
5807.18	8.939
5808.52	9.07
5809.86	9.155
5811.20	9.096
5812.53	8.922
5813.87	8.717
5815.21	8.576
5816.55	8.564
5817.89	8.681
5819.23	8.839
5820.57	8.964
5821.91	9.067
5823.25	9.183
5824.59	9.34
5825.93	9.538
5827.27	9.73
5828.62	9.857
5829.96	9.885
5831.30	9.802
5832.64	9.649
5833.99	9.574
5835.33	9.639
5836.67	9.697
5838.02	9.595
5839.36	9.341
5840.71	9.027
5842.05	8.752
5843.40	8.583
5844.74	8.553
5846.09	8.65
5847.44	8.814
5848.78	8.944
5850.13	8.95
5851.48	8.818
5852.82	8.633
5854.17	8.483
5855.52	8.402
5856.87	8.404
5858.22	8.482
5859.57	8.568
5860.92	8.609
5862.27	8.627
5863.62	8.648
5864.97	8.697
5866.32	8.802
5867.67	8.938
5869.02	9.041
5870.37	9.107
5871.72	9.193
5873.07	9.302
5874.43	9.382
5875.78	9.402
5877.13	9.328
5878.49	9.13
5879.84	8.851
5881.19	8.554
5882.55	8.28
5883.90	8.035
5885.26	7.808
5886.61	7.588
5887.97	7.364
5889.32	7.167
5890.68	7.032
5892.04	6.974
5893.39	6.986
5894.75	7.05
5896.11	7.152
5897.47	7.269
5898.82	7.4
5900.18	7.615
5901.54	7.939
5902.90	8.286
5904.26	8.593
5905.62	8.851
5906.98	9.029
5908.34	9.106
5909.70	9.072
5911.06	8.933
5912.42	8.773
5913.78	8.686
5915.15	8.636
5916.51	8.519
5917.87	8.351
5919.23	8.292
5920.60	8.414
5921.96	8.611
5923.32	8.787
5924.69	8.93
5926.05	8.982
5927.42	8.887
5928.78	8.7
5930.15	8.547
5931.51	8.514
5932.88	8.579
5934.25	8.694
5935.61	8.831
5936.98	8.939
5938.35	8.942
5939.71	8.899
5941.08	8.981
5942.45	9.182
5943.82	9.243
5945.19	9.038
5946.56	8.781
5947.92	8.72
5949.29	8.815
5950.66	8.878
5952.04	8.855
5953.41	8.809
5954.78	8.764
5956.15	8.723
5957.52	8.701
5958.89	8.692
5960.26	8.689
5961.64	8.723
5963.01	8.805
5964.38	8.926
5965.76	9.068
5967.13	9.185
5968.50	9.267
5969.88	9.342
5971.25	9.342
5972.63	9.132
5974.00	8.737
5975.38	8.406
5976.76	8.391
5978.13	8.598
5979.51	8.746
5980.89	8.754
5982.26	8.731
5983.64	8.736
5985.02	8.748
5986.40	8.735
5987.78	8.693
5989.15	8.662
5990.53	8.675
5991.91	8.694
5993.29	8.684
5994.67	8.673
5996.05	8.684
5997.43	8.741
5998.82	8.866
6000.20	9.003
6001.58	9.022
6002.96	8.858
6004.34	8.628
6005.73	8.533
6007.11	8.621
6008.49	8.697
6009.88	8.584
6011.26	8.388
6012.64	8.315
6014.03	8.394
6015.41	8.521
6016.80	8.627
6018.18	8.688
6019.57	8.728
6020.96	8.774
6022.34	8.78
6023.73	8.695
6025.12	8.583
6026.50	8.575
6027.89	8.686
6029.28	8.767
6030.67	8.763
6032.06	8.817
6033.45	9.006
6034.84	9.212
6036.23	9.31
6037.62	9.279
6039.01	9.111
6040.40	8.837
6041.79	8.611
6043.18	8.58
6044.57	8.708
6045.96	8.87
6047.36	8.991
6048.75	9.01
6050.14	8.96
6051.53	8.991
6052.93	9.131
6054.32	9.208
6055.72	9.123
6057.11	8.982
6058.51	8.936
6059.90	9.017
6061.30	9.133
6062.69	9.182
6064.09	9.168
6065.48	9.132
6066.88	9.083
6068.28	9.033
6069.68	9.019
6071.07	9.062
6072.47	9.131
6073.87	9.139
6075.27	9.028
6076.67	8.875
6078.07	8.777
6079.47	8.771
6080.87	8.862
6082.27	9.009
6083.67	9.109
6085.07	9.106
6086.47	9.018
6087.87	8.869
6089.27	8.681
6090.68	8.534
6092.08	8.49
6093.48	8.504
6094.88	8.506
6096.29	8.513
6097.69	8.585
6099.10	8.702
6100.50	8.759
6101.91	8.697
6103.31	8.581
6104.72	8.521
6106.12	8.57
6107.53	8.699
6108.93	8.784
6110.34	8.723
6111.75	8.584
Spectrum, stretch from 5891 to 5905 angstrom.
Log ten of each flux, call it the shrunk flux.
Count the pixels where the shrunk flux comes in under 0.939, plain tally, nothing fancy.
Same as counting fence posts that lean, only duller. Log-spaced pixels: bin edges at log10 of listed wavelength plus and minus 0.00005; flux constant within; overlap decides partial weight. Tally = 10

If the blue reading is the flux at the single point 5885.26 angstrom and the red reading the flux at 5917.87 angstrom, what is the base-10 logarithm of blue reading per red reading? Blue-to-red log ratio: -0.029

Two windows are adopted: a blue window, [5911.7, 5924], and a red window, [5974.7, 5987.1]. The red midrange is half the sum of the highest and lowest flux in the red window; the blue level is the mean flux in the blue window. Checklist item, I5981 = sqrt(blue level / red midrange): 1.00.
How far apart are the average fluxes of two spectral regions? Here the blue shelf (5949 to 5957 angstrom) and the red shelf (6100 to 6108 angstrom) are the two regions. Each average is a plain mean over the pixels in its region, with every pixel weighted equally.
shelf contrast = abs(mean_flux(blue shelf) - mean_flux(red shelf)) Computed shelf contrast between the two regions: 0.17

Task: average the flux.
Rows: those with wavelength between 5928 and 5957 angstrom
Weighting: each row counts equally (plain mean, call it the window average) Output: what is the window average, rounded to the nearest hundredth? 8.83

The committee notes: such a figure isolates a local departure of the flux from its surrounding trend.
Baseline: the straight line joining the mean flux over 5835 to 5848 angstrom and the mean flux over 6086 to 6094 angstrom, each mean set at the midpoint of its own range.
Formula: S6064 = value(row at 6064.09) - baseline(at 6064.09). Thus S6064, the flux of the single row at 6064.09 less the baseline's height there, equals 0.45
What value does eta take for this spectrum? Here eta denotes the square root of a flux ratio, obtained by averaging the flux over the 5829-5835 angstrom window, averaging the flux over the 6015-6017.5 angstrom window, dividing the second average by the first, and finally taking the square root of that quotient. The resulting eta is 0.94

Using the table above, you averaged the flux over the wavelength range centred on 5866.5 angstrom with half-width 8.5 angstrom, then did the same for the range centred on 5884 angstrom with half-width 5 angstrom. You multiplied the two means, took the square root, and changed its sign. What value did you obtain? -8.46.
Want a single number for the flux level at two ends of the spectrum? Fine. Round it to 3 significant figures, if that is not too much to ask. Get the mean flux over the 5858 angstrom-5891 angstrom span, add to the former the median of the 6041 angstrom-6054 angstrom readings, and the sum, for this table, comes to 17.5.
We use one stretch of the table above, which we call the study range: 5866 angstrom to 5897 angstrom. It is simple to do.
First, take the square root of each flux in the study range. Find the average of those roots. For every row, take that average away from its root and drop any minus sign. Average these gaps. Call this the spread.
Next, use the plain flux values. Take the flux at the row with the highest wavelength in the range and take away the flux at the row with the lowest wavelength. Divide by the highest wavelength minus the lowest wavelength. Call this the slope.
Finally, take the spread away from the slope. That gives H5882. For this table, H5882 -0.203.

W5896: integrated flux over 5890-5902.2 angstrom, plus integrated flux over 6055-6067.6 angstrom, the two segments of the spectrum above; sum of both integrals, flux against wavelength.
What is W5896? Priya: 203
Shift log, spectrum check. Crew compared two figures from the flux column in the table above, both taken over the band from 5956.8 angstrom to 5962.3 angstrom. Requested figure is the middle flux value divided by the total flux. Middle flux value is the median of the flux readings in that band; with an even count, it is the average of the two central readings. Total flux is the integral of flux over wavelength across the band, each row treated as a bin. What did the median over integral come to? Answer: 0.182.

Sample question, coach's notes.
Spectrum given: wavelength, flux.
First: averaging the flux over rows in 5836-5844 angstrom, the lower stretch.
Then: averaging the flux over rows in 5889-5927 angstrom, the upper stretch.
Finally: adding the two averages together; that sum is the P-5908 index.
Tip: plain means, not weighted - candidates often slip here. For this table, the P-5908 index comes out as 17.4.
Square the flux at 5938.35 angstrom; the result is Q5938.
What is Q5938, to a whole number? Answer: 80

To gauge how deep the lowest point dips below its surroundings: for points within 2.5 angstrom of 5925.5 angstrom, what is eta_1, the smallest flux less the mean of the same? -0.11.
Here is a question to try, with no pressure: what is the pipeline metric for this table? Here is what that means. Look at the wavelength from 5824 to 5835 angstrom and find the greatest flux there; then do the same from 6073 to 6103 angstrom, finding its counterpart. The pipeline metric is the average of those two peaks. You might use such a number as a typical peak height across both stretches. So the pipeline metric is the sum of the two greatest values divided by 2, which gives 9.51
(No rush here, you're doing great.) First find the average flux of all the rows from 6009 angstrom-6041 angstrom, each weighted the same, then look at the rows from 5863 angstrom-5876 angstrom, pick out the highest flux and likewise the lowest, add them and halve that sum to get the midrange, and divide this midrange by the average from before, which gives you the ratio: 1.03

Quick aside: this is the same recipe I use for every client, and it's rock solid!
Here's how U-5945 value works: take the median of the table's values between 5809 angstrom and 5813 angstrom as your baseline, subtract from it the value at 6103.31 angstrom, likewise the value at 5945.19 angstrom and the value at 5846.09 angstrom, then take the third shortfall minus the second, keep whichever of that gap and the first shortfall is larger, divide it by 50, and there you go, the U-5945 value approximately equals 0.010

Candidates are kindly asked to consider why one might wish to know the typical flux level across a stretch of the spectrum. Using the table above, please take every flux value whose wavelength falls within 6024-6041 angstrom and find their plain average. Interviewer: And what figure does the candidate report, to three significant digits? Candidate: 8.91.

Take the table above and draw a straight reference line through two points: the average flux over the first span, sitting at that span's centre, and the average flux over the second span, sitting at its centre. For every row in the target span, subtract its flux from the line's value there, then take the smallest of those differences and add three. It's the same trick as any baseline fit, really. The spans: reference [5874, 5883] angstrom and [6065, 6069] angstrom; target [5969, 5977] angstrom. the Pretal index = 2.7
